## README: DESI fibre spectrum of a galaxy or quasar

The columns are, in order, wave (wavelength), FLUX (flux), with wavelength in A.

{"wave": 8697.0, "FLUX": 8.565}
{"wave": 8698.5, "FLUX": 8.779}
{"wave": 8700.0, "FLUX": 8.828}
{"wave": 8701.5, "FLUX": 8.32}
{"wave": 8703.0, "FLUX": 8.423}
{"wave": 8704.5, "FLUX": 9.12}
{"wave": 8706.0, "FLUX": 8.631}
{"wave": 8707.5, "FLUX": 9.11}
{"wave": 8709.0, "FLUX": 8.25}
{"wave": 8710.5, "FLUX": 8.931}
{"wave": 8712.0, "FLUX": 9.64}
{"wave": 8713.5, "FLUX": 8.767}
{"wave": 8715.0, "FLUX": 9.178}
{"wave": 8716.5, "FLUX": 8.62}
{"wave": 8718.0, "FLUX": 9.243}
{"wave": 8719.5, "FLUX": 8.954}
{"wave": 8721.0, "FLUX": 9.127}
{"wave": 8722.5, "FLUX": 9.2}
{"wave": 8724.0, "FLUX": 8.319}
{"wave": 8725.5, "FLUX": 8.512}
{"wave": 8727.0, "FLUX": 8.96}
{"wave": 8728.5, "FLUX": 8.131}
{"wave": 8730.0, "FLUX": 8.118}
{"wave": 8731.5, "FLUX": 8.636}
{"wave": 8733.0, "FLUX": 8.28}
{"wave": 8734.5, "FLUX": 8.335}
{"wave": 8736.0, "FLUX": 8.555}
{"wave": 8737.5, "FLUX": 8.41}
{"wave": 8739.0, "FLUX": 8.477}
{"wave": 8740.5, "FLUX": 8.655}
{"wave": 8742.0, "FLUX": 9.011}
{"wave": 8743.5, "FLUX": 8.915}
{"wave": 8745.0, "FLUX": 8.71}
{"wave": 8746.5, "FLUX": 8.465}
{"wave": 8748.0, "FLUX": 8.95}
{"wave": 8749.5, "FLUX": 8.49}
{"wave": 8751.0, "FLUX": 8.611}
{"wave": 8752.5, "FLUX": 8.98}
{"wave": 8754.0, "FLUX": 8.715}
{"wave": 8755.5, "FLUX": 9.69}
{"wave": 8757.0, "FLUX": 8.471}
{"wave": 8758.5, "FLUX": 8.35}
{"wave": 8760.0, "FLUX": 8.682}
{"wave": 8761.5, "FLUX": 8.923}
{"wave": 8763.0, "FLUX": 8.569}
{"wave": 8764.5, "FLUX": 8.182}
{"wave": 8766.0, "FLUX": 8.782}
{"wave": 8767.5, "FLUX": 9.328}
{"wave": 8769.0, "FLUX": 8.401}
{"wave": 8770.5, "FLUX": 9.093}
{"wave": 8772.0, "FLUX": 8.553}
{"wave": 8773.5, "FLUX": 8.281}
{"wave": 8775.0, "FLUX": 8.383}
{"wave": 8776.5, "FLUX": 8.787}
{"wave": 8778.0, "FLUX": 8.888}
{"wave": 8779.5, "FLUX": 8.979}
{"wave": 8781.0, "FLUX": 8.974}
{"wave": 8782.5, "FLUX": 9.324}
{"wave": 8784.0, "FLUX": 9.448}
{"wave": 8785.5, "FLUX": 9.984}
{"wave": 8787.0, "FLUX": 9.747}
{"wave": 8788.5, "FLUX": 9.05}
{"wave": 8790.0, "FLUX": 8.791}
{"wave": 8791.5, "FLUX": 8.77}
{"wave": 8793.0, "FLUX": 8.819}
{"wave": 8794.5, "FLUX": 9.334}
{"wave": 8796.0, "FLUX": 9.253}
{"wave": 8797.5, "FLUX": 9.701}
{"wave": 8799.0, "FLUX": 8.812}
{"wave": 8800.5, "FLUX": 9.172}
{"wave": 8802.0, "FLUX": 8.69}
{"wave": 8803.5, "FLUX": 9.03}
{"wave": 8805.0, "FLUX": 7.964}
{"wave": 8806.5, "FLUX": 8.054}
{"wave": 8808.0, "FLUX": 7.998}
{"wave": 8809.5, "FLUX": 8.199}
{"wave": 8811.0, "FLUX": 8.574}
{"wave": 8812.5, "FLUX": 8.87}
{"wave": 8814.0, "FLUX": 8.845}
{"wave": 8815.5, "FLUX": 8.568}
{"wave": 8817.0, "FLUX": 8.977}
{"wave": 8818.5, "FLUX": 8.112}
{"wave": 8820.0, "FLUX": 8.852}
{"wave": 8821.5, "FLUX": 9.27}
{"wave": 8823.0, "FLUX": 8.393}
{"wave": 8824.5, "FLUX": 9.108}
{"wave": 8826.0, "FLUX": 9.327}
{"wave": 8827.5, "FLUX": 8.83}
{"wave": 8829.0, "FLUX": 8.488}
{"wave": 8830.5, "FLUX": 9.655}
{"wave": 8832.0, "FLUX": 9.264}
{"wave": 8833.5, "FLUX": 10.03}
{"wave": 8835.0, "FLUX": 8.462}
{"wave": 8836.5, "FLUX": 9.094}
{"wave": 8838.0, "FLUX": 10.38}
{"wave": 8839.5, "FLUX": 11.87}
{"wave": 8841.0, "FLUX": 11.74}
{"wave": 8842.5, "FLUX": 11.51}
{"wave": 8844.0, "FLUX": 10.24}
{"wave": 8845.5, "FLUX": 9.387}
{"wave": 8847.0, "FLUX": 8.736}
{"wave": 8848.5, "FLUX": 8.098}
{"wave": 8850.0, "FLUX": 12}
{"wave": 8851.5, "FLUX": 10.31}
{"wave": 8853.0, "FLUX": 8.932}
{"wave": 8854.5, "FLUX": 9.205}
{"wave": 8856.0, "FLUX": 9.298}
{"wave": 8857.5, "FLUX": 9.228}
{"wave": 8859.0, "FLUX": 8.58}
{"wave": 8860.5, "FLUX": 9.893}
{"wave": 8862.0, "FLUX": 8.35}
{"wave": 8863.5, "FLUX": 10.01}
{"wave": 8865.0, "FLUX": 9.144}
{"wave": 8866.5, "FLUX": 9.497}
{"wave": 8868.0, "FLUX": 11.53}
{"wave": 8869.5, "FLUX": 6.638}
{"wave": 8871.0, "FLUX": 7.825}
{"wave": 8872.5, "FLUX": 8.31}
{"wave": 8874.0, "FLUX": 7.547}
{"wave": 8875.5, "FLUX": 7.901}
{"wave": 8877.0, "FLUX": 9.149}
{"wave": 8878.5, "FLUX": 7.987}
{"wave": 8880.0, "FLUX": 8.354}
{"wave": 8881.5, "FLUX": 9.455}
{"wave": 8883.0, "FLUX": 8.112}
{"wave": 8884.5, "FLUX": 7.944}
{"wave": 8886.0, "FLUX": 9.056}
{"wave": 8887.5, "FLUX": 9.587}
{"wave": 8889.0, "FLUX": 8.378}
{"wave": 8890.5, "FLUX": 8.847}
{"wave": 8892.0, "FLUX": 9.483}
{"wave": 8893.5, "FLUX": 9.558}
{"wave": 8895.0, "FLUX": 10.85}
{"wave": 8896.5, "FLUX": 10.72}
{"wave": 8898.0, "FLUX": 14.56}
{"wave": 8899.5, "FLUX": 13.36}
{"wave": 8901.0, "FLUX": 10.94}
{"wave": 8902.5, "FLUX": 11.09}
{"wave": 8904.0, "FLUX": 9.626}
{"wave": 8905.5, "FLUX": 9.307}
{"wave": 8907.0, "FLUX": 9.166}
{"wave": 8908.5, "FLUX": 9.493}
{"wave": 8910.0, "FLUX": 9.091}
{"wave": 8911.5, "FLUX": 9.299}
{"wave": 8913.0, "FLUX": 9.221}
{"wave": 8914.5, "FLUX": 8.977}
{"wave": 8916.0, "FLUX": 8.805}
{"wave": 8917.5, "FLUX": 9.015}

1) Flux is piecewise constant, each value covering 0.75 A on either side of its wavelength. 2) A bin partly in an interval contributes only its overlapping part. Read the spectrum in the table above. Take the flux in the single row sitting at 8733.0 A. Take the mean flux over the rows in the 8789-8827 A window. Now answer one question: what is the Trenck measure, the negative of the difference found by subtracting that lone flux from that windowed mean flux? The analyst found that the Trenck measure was -0.50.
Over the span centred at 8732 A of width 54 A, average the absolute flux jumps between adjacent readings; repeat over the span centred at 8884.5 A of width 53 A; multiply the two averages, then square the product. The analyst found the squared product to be 0.20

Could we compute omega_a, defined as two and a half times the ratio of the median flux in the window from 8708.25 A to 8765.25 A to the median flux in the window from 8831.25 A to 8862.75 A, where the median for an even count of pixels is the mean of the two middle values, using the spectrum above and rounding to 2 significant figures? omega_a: 2.3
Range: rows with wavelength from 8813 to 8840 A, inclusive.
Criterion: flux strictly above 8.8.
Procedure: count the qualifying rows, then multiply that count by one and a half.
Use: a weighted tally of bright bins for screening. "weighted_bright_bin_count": 19.5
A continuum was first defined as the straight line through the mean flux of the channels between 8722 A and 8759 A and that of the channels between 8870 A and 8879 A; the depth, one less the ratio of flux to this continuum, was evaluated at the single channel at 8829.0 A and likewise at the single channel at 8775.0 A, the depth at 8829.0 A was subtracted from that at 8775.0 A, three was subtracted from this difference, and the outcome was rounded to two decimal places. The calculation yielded -2.96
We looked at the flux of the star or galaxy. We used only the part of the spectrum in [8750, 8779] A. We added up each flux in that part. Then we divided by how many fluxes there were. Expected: 8.7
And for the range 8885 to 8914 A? 10.1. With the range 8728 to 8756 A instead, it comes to 8.6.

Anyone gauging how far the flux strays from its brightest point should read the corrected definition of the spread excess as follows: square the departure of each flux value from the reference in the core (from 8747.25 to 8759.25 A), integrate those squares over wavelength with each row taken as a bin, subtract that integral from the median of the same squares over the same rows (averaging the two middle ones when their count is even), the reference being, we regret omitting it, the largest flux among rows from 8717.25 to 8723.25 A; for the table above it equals -4.2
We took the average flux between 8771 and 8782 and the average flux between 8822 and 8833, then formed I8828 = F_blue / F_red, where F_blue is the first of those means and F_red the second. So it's 0.96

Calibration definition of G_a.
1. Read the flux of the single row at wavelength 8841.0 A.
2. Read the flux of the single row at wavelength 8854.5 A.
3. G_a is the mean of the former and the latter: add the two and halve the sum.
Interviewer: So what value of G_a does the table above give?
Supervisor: 10.5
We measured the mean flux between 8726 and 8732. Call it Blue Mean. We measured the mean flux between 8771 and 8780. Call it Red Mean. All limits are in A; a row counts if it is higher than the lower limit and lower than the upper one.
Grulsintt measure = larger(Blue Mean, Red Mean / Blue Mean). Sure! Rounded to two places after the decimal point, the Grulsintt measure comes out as 8.46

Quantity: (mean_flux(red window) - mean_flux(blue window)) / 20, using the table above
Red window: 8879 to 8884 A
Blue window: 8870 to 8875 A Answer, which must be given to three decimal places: 0.037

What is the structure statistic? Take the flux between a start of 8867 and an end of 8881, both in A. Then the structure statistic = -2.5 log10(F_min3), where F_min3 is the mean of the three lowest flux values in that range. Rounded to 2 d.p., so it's -2.16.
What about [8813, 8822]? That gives -2.32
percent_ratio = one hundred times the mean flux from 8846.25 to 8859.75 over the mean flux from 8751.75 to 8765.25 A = 107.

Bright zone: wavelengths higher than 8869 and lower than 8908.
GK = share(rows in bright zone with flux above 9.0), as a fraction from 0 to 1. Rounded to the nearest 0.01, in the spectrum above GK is 0.58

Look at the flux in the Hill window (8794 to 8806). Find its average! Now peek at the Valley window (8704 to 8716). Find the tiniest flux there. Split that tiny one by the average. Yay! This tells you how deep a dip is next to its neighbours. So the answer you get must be 0.92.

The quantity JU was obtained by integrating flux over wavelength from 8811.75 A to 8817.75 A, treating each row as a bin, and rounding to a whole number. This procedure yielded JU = 53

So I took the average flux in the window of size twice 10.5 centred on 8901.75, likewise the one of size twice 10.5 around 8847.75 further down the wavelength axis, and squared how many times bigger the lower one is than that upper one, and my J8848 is 0.92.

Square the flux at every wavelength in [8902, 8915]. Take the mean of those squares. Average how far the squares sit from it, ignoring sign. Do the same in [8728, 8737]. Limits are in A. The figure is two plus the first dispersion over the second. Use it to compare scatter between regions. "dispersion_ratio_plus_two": 4.8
